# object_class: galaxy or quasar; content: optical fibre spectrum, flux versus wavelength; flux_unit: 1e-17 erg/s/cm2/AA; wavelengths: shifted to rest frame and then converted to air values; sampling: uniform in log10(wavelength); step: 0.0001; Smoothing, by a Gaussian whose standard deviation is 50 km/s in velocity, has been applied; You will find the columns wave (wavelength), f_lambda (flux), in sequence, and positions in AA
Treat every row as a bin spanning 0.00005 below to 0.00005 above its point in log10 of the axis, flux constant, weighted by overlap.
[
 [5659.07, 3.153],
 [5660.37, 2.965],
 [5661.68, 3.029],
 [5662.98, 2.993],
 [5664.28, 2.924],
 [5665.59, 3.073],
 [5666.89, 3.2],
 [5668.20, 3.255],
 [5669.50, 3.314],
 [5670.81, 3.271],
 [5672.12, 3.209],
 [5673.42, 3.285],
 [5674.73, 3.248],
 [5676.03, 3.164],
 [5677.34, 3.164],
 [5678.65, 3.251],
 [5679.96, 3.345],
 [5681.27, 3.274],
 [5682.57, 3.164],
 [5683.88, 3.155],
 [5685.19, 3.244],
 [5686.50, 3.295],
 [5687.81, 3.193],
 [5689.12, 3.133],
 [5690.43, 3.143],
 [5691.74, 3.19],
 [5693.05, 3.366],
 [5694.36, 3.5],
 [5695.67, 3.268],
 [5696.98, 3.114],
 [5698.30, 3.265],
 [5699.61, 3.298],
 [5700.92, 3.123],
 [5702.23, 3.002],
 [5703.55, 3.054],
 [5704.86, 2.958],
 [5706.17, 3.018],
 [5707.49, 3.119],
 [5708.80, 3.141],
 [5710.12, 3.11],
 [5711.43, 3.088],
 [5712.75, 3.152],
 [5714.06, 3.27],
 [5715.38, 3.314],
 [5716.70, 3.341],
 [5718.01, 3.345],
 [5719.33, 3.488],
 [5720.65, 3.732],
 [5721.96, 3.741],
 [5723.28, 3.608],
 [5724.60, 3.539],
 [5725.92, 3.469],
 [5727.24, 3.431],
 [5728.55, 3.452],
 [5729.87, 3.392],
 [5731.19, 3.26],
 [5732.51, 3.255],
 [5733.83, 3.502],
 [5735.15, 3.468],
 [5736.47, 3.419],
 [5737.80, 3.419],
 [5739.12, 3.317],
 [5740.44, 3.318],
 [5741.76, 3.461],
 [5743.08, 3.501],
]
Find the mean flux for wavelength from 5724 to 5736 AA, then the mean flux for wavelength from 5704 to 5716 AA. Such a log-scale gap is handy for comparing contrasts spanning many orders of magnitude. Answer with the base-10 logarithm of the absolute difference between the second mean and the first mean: -0.54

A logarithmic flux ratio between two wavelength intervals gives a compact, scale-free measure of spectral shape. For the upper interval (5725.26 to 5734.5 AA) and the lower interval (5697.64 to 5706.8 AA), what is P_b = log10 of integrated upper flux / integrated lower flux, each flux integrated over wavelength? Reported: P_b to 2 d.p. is 0.04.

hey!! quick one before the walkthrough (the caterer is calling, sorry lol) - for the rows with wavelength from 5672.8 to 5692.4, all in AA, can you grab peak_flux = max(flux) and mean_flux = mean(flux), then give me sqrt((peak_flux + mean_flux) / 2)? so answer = 1.81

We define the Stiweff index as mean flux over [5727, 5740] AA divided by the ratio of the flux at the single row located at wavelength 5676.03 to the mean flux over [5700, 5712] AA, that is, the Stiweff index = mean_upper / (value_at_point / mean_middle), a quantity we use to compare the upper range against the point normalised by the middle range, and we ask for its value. 3.29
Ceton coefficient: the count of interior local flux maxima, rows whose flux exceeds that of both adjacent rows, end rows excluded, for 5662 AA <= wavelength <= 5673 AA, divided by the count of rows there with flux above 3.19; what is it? 0.20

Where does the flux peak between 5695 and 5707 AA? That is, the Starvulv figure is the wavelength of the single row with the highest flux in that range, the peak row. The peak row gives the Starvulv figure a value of 5699.61 AA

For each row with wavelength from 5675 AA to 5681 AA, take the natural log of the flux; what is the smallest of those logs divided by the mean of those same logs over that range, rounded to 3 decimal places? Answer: 0.982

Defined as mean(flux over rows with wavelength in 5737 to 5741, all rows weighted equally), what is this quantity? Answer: 3.35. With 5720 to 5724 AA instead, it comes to 3.69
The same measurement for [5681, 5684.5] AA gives 3.20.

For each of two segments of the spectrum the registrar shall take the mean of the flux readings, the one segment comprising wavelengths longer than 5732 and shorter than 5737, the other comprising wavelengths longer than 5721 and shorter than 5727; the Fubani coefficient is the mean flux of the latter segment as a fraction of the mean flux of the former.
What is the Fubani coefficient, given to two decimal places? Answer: 1.05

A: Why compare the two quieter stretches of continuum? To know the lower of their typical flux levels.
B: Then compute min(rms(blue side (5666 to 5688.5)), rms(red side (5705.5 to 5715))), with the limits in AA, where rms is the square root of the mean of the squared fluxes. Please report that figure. 3.13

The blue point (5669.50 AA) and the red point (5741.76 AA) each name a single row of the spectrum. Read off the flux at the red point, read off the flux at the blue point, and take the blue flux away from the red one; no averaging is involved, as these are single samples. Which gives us 0.147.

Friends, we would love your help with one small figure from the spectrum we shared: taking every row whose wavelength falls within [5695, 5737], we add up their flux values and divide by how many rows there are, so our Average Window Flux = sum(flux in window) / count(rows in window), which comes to 3.30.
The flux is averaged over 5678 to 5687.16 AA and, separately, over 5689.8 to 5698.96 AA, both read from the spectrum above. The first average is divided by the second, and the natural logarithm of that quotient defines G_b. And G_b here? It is -0.01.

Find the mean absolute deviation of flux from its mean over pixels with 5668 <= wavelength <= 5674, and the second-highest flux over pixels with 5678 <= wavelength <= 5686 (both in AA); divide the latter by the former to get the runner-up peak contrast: 118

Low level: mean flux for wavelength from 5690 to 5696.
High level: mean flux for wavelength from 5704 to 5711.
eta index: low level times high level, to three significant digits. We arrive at 10.1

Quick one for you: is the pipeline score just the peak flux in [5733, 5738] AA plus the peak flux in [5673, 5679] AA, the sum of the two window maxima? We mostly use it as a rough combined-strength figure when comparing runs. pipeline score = 6.8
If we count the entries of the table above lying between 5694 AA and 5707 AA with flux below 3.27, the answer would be 8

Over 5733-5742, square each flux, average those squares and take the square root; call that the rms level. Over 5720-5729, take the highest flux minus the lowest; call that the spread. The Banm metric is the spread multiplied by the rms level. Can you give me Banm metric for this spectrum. 1.06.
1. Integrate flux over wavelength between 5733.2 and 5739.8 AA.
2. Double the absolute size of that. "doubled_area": 45.2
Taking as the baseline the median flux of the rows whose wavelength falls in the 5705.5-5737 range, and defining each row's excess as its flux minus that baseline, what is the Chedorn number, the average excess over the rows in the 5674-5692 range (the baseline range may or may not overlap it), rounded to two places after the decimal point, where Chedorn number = -0.16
